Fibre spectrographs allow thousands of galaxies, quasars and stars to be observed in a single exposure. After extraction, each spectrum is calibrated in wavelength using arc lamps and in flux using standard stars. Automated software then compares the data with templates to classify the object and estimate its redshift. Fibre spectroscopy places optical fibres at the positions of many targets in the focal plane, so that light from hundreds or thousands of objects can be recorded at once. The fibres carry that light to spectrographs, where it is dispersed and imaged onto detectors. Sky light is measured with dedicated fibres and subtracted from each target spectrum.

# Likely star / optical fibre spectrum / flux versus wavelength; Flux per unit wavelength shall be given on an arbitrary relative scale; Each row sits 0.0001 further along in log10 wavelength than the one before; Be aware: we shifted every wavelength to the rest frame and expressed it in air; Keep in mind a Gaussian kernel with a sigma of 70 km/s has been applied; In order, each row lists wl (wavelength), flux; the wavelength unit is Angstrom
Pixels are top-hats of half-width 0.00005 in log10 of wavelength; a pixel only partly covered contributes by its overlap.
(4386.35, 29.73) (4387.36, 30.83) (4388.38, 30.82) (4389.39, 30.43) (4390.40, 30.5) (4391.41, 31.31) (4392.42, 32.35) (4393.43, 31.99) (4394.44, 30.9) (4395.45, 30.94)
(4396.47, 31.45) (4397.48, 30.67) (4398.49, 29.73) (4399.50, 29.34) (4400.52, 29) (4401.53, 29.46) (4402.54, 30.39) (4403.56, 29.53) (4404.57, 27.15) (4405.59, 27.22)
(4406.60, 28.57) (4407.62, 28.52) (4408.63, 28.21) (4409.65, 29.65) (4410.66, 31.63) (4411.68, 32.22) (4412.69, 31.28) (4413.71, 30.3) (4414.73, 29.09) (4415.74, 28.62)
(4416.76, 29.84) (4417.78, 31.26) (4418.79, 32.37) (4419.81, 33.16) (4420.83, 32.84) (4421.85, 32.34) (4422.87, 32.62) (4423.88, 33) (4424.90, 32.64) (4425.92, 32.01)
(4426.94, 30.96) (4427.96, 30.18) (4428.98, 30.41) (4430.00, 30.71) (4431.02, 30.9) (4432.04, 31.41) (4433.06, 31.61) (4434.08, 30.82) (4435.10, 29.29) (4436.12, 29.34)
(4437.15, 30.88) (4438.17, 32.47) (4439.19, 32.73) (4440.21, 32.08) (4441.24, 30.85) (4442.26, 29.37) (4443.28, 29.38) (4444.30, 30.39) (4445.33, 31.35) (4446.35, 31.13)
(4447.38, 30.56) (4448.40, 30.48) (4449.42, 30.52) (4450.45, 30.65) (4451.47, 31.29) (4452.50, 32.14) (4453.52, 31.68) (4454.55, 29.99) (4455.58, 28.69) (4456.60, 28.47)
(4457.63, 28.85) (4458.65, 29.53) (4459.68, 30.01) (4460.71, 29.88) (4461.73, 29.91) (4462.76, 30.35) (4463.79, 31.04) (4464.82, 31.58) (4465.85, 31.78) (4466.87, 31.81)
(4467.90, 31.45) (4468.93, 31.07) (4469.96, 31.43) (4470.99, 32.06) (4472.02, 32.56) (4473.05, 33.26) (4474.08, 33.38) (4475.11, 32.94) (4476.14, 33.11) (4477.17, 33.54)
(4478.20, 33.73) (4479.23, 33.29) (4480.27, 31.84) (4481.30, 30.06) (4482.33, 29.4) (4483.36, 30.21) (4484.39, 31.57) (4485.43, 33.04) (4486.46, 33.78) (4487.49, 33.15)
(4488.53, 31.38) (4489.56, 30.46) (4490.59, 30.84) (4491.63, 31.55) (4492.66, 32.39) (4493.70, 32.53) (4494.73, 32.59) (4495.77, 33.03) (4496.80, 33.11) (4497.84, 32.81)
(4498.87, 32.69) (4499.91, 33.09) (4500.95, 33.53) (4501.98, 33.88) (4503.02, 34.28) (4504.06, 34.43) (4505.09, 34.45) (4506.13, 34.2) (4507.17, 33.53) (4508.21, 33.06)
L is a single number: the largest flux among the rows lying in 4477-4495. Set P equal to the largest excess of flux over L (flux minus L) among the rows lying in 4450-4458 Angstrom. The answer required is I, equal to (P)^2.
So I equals 2.7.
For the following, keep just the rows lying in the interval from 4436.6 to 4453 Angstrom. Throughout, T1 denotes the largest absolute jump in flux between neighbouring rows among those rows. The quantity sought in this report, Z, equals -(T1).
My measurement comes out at -1.59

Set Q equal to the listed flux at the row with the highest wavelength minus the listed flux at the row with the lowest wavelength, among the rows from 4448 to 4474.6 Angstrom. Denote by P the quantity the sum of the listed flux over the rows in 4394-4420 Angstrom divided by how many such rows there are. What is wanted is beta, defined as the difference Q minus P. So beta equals -27.1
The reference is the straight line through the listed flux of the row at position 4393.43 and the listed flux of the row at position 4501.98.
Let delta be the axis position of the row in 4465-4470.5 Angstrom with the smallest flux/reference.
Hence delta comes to 4468.93 Angstrom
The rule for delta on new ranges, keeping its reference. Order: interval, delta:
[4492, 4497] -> 4492.66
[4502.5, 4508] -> 4507.17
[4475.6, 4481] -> 4480.27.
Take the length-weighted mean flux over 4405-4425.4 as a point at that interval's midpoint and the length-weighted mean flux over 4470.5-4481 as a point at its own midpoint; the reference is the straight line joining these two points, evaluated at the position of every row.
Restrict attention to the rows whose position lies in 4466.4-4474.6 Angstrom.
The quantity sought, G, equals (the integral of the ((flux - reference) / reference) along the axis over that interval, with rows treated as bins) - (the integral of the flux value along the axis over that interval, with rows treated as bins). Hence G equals -263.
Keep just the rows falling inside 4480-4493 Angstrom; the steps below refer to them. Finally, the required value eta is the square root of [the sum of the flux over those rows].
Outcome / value 20.2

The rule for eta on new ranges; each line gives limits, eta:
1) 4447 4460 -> 19.8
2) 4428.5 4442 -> 20.1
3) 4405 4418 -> 19.7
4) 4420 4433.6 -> 20.3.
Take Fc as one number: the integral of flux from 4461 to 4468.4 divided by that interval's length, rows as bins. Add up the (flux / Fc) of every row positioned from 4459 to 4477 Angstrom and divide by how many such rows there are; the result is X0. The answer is 1.02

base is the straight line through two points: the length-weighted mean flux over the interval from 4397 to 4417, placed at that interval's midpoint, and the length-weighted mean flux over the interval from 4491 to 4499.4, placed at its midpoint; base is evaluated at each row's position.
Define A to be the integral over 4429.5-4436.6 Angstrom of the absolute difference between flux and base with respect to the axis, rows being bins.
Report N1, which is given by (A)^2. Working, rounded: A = 6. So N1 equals 36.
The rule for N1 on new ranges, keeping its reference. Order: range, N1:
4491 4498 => 6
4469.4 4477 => 56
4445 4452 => 7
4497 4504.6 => 35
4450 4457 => 73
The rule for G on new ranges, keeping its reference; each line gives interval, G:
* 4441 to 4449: -244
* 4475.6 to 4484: -268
